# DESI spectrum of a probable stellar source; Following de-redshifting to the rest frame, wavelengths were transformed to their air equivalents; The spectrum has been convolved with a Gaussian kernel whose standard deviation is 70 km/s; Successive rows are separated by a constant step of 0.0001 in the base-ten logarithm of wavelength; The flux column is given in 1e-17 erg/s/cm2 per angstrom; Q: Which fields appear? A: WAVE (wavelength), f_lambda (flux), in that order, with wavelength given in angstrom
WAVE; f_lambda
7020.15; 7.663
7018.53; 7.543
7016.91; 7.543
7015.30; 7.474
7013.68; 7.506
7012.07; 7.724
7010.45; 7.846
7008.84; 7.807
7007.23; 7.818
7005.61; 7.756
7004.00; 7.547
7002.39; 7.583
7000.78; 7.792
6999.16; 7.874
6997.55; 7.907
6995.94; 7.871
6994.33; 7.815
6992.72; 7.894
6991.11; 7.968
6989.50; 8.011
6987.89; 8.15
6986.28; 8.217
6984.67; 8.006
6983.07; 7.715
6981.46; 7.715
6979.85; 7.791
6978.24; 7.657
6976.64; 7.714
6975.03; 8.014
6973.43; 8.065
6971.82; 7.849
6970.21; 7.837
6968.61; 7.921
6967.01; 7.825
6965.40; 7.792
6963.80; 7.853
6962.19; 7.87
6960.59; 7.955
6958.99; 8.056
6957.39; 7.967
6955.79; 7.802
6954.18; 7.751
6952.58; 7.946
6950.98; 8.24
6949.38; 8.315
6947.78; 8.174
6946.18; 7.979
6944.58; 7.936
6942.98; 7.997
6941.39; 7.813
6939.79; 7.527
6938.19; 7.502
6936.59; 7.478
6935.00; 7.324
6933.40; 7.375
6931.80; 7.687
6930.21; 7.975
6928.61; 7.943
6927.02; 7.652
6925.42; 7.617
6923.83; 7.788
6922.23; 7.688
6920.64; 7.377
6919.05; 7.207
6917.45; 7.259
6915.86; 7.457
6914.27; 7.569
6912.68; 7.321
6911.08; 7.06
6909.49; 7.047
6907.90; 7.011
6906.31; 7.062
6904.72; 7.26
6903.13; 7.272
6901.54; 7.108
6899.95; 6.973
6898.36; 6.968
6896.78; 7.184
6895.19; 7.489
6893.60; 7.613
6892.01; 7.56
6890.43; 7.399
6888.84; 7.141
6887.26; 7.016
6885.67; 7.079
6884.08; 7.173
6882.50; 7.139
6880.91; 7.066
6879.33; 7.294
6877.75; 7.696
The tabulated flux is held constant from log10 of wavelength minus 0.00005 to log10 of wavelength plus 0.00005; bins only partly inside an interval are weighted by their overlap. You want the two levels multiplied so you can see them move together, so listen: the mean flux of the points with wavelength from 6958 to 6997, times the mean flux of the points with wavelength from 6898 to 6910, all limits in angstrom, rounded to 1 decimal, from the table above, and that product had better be 56.0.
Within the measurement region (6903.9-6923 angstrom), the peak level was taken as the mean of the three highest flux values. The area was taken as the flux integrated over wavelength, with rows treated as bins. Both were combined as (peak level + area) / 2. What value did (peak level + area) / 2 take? 73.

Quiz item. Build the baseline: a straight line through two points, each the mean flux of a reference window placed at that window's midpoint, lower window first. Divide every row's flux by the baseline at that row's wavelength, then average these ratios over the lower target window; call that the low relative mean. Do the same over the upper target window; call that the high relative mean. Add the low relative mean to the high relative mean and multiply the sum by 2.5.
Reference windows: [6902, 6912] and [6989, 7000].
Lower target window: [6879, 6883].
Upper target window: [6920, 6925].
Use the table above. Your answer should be 5.23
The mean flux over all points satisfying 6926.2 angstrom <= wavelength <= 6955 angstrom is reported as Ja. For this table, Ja 7.81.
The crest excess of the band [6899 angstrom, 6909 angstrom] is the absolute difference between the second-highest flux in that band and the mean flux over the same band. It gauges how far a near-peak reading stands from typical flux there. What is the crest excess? 0.15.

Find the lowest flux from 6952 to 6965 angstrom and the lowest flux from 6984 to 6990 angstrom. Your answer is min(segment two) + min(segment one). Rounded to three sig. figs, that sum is 15.8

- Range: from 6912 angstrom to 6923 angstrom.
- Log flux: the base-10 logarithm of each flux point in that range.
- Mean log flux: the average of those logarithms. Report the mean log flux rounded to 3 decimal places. 0.870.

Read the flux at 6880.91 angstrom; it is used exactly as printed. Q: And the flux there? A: 7.066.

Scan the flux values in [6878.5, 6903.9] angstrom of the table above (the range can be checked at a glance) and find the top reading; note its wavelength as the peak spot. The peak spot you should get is 6893.60 angstrom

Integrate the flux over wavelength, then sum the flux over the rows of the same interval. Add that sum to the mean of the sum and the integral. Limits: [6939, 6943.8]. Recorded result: 53.7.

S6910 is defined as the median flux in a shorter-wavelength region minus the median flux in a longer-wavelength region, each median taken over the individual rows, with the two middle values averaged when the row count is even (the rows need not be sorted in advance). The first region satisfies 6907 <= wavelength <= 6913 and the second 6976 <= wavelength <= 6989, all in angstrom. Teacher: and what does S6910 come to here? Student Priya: -0.70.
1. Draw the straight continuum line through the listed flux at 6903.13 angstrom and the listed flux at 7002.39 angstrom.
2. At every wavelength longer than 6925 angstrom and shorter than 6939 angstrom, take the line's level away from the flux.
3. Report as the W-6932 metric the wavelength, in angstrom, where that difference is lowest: 6935.00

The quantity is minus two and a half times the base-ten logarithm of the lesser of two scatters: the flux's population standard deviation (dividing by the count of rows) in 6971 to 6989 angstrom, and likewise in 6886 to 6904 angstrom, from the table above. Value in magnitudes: 1.8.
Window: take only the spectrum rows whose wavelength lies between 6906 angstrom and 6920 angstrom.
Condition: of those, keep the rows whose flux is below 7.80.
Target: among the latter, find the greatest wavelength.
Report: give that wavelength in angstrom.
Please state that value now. 6919.05 angstrom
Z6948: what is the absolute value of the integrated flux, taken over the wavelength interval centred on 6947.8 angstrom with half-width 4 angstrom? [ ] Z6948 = 65.0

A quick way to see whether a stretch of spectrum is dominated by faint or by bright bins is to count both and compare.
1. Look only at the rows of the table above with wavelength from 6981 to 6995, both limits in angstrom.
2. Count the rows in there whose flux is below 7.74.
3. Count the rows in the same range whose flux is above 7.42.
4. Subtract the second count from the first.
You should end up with -7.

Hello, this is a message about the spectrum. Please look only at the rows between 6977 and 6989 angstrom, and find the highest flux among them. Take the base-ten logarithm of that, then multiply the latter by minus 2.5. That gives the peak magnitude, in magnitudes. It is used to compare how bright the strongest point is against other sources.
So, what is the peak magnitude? -2.287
